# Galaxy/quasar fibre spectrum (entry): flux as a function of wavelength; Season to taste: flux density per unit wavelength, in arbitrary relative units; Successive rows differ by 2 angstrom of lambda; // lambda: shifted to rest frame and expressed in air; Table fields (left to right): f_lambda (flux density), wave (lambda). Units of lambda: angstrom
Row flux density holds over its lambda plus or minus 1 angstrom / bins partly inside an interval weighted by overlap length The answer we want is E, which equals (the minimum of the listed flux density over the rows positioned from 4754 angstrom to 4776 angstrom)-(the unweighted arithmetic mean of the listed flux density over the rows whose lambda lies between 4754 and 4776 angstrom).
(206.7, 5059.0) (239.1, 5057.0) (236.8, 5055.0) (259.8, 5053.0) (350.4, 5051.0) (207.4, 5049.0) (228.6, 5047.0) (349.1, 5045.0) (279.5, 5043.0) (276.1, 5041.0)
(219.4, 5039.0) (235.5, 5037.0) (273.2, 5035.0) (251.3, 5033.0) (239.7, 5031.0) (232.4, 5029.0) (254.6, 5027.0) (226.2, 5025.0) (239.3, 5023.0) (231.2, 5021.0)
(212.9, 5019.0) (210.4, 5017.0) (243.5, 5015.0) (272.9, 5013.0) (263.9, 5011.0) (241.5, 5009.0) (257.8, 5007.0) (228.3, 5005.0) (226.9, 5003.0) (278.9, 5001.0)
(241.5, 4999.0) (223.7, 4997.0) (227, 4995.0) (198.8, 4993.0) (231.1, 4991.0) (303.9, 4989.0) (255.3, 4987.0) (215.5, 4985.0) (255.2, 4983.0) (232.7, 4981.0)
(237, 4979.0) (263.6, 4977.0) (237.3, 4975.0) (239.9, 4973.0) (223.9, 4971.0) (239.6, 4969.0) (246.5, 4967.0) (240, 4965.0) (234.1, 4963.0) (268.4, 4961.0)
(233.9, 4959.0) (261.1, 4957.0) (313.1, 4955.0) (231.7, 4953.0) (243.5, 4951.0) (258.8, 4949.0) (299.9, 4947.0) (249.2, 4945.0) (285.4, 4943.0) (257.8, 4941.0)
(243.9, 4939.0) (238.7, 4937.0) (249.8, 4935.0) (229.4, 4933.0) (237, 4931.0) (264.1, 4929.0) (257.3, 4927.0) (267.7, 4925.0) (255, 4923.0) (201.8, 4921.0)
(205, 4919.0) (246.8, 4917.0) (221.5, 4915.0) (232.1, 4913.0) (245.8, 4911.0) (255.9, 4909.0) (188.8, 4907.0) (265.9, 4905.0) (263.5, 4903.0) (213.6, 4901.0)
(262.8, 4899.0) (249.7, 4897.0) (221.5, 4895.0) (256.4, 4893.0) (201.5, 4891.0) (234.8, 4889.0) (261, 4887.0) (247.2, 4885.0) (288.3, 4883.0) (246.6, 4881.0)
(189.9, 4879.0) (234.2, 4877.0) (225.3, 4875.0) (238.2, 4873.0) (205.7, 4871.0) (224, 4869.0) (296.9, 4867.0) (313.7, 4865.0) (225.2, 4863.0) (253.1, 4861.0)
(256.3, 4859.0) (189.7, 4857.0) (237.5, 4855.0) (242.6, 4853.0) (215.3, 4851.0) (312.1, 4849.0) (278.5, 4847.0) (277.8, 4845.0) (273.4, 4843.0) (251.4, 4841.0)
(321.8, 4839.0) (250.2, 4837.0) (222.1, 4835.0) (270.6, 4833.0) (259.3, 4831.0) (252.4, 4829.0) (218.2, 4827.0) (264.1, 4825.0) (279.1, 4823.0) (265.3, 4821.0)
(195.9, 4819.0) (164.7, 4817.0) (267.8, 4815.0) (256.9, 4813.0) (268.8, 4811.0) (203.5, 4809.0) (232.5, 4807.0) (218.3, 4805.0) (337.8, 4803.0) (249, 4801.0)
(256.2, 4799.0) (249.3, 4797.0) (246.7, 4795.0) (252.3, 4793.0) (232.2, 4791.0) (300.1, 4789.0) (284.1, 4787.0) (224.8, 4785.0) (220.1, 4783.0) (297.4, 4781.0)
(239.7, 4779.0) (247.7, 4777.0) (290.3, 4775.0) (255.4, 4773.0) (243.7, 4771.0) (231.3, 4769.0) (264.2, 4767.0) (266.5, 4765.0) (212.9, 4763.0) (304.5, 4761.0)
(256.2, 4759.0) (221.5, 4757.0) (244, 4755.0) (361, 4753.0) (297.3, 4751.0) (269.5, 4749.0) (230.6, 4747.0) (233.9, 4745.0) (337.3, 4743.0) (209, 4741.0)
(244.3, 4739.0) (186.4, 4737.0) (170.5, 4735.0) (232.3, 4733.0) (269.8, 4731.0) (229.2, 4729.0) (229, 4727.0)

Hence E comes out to -41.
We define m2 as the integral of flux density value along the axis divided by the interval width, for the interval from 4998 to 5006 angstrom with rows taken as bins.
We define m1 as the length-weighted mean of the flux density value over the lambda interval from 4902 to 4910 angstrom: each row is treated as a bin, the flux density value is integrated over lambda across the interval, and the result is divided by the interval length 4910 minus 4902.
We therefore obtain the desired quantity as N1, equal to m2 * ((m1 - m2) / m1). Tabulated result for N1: 0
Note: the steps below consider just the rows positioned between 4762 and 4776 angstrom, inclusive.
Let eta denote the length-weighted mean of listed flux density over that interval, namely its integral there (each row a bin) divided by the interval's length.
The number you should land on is 252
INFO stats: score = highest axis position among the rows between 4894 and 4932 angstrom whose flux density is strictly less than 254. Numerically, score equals 4931.0 angstrom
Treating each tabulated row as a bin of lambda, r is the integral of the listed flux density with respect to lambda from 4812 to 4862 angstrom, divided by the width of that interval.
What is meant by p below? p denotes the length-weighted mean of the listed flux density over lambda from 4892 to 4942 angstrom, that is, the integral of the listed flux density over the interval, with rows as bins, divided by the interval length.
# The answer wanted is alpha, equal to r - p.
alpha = 10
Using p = 241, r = 251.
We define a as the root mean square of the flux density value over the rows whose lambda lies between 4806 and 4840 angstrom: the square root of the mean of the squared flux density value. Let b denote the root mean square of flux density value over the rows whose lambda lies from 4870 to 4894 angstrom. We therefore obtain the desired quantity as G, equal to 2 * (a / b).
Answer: 2.10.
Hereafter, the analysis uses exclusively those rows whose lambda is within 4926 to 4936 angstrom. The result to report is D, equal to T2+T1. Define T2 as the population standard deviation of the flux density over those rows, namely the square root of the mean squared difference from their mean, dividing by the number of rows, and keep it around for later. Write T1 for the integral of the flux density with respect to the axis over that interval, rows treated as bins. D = 2488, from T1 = 2475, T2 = 13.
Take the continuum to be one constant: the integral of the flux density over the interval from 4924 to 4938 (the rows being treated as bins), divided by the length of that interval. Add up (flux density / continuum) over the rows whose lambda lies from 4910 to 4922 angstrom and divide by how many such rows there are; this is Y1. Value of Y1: 0.91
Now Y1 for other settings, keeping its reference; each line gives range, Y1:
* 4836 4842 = 1.10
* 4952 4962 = 1.05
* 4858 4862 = 1.02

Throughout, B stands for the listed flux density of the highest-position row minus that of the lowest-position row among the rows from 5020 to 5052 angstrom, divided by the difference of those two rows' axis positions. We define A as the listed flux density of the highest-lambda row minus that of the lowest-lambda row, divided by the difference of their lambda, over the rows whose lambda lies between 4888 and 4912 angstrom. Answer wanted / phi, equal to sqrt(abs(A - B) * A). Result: 1.3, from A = 0.5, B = 4.0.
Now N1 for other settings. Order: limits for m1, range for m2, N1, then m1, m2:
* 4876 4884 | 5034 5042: -12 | 240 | 251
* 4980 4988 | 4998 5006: -4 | 240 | 244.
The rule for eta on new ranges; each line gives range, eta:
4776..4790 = 259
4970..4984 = 241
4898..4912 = 242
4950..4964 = 255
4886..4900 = 241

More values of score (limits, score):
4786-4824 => 4819.0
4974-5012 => 5009.0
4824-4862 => 4861.0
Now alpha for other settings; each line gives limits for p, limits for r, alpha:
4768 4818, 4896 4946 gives -7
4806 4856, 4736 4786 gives 4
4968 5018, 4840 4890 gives 7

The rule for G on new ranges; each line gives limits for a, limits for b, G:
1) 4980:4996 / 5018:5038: 2.01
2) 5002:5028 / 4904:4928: 2.01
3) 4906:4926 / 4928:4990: 1.85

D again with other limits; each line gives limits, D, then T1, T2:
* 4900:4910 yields 2406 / 2375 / 31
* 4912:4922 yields 2231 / 2214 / 17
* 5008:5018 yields 2486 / 2464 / 22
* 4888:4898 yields 2348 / 2328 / 20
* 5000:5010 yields 2486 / 2467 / 20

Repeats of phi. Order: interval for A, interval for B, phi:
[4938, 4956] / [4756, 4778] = 3.6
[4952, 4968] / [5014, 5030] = 1.4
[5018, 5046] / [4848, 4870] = 7.1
